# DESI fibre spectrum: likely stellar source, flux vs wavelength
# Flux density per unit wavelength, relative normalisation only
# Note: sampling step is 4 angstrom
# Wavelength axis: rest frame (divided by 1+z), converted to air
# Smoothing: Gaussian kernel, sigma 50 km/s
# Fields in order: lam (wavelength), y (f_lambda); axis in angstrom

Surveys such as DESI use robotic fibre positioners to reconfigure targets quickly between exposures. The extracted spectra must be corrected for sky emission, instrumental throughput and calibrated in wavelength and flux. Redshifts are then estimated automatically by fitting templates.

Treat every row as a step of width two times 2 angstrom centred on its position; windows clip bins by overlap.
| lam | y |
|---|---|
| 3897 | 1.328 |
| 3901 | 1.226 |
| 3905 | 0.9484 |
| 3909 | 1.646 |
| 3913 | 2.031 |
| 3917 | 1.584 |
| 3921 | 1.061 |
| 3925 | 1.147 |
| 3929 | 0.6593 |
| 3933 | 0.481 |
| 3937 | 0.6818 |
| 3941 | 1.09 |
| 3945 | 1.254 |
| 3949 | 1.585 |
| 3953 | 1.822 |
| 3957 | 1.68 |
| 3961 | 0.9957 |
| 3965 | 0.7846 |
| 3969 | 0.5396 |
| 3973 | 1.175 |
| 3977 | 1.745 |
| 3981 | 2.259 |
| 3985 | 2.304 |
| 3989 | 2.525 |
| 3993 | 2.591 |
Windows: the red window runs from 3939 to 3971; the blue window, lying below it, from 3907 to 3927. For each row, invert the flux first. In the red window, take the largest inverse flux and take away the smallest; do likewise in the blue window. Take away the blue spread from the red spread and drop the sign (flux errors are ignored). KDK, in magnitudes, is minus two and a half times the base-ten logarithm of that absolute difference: 0.2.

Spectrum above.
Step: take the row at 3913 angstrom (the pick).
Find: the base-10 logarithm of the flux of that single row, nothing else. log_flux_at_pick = 0.3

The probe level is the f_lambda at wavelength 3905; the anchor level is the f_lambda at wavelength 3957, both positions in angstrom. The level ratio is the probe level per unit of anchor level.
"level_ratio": 0.6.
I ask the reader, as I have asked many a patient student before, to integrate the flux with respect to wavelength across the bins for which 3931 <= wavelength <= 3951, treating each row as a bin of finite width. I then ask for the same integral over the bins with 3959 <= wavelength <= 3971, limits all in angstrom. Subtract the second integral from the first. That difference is 11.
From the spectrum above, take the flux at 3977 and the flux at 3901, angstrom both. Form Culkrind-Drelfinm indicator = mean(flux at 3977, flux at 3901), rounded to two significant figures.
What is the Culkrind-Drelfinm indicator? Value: 1.5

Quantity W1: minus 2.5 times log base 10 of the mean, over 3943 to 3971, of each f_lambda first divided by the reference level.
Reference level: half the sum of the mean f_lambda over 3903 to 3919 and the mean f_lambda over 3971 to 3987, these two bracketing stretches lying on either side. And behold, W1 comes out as 0.4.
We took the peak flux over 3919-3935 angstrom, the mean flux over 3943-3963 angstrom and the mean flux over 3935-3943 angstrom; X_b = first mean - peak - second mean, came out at -0.57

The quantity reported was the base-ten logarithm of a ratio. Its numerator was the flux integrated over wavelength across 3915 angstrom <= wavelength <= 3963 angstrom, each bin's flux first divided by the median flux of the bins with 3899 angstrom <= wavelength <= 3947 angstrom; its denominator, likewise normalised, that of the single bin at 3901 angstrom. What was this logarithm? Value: 1.66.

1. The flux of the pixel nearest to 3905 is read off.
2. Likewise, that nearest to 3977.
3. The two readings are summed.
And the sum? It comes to 2.7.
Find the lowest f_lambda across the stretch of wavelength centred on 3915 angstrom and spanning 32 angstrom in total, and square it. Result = 0.43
